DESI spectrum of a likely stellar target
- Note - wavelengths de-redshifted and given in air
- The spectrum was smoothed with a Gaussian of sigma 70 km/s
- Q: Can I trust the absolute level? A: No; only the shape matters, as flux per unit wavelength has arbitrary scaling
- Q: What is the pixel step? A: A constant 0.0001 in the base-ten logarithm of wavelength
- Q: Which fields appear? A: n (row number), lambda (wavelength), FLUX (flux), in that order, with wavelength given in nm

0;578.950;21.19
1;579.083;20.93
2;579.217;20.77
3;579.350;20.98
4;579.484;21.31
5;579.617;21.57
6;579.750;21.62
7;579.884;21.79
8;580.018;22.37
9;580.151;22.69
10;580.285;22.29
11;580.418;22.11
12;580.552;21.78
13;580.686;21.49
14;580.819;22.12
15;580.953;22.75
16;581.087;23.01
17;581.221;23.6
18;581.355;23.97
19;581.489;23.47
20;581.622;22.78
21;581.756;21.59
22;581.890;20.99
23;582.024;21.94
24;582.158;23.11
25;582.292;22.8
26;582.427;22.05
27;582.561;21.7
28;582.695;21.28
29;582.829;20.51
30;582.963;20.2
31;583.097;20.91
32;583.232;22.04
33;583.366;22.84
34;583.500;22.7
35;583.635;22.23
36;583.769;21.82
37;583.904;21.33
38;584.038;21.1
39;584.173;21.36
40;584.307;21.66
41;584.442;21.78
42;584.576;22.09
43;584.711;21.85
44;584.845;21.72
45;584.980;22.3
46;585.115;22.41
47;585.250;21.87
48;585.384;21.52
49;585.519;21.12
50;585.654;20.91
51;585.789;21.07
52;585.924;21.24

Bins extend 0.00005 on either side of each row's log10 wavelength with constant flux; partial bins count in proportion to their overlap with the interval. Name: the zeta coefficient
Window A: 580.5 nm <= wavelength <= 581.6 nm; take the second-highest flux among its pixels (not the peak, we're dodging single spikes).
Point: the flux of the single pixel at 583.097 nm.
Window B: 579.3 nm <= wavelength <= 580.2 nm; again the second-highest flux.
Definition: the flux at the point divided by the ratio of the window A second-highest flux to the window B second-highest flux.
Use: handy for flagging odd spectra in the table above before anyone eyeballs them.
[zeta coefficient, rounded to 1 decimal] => 19.8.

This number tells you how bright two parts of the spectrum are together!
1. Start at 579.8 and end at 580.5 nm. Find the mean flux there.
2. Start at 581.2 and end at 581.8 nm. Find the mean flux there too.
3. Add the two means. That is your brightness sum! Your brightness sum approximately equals 45.3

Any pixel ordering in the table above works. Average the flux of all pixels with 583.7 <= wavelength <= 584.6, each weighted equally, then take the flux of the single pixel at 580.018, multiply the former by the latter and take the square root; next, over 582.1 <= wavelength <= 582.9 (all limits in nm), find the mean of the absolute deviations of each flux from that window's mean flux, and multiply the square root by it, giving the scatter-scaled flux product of 16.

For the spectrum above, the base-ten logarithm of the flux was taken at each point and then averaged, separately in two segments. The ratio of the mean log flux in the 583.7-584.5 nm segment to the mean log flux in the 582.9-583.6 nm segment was 1.00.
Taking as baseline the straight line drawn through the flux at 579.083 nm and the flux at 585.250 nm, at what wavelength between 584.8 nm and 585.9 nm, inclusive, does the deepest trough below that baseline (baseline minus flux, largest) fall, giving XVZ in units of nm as 585.654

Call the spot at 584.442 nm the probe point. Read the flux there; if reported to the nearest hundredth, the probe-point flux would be 21.78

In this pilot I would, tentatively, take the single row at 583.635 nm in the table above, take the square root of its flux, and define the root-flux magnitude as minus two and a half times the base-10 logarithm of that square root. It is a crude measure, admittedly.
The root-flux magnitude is -1.68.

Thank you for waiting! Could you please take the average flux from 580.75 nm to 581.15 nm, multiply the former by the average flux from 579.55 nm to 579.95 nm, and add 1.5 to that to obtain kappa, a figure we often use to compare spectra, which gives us 492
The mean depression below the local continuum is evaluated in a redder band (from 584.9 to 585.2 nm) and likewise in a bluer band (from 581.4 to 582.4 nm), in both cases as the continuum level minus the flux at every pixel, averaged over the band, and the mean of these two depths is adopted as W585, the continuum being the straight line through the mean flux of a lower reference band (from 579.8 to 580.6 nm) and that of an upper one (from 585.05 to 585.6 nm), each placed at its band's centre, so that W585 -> -0.48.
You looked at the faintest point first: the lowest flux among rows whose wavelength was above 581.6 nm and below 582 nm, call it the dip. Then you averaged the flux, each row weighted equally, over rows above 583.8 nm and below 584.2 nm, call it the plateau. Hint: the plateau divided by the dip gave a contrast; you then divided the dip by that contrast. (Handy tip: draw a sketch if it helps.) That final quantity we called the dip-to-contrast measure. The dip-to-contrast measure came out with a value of 20.7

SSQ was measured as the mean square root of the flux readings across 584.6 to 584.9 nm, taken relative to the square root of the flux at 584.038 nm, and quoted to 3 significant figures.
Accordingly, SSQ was 1.02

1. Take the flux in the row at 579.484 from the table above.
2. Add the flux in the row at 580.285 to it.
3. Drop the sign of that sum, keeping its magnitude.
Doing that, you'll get 43.6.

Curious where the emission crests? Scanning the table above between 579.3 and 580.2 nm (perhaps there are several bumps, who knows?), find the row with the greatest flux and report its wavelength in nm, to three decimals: 580.151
